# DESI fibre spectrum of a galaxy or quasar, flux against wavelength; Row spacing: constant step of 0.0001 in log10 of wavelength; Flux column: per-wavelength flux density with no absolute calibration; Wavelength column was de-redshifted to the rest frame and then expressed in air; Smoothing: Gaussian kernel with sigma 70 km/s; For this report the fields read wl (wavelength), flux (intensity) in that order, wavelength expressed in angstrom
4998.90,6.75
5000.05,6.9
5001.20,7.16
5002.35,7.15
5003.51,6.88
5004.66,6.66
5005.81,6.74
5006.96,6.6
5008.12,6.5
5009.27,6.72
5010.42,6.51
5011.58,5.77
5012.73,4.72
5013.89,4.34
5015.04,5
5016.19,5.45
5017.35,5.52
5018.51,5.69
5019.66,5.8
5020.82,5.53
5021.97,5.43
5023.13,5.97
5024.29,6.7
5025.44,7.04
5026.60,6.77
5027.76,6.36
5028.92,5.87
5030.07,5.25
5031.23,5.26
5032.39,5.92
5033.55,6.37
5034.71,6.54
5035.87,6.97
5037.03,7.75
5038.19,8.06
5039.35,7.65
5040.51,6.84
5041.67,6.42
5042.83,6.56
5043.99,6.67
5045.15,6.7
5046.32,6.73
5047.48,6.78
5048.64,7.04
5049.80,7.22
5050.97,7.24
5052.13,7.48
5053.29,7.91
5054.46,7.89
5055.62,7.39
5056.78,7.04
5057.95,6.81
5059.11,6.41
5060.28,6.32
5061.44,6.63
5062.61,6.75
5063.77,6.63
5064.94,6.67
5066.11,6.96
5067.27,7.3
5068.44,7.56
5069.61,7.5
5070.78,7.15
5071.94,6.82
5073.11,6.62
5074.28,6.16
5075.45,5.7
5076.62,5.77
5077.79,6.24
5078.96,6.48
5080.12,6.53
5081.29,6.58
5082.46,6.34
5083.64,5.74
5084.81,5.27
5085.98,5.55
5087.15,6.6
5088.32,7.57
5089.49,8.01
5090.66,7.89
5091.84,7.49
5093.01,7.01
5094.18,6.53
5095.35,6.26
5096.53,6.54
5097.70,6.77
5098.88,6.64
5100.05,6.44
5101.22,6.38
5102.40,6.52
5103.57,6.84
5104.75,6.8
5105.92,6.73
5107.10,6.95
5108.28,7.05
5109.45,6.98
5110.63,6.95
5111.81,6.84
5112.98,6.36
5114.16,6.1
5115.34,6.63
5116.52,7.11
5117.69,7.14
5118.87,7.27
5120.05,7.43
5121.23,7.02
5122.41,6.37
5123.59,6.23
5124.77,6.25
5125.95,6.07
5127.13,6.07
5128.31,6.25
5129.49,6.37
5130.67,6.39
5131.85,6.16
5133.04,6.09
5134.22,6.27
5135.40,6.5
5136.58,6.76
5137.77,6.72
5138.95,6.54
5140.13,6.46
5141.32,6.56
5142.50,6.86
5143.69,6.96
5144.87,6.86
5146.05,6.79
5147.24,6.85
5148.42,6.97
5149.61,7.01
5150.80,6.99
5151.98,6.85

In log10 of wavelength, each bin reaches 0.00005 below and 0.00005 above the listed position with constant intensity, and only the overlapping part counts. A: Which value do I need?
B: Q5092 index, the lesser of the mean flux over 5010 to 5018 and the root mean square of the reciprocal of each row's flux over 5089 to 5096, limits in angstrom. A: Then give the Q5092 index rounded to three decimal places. 0.141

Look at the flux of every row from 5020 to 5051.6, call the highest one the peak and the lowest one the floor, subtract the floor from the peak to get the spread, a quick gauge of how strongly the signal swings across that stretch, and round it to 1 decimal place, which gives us 2.8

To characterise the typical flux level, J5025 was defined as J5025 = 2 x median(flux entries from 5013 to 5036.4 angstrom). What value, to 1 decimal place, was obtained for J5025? 11.7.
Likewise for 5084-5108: 13.4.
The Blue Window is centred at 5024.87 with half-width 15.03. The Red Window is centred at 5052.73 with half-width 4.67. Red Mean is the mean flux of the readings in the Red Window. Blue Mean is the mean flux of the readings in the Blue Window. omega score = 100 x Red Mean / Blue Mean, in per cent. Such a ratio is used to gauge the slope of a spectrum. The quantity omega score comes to 122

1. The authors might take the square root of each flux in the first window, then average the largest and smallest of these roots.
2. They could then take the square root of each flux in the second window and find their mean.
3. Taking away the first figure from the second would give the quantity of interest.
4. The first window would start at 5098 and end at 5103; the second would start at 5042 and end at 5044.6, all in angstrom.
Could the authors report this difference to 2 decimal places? 0.02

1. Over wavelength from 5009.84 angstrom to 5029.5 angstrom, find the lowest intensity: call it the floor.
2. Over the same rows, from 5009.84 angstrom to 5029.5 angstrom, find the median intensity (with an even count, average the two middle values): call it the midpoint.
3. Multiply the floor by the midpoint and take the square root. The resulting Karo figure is 5.0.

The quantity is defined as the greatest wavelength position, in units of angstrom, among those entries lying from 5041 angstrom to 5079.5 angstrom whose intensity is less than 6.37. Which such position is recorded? 5077.79 angstrom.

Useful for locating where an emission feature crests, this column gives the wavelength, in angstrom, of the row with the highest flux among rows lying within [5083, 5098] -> 5089.49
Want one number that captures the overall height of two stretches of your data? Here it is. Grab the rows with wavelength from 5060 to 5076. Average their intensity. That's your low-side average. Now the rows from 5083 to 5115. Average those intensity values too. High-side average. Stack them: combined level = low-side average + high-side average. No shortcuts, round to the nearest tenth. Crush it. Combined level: 13.5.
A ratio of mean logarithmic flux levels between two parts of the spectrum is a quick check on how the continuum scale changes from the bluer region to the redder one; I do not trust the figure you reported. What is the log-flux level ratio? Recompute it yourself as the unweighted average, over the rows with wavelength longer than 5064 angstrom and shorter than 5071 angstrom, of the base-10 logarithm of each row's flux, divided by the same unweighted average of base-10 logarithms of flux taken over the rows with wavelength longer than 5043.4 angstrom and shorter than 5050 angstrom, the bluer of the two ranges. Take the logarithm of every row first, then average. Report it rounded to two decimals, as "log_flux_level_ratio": 1.02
